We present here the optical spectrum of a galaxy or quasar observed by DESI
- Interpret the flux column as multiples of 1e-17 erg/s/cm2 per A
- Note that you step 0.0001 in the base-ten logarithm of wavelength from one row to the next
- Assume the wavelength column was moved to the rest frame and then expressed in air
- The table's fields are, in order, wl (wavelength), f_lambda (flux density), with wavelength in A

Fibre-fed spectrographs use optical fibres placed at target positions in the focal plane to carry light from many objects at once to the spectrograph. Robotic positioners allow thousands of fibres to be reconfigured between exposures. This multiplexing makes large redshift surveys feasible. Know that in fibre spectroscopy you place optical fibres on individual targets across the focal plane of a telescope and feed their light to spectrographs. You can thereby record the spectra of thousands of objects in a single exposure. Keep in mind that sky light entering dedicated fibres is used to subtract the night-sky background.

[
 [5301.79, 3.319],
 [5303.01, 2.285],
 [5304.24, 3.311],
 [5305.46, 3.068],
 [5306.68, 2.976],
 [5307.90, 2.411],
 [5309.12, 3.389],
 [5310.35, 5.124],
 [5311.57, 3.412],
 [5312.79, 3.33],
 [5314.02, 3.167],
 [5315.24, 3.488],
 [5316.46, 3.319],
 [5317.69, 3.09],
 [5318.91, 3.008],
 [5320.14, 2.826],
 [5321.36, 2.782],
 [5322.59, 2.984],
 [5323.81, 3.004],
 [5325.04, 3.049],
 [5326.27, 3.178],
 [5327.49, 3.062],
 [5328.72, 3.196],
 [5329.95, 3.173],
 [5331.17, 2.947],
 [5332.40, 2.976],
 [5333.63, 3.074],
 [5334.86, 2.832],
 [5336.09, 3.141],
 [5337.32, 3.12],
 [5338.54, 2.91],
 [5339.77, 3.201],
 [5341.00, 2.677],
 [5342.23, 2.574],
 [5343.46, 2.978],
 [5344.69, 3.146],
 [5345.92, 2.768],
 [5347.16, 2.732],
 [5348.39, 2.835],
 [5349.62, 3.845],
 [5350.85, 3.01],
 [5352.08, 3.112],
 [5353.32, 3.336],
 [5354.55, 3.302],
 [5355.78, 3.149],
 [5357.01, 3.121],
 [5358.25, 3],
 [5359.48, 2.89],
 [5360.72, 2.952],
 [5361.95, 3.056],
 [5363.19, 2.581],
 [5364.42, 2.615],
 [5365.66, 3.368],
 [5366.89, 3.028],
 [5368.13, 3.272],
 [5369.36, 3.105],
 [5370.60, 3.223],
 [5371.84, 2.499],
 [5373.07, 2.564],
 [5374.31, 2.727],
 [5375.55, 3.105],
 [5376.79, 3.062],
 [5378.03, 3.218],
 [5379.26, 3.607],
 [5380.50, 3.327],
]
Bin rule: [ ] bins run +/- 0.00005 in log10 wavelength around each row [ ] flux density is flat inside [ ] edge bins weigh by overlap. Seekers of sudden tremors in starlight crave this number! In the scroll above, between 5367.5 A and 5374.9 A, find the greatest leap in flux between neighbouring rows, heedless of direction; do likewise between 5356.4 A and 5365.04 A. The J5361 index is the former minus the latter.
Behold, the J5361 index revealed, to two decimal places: 0.25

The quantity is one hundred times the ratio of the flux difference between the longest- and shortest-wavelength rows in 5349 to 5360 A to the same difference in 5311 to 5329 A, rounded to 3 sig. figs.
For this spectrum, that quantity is 442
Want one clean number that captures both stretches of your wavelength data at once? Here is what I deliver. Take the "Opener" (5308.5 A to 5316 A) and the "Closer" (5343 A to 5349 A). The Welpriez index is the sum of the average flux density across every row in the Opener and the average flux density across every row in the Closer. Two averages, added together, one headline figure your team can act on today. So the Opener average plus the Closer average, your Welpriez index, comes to 6.5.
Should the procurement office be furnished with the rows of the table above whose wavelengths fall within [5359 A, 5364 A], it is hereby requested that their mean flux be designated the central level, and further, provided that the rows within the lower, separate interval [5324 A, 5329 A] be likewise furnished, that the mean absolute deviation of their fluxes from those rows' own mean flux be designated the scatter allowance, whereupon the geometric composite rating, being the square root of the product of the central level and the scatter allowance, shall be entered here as 0.43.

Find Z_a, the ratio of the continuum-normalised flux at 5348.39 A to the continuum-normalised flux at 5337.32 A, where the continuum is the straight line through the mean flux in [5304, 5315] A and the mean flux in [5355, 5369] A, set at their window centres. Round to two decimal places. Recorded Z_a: 0.93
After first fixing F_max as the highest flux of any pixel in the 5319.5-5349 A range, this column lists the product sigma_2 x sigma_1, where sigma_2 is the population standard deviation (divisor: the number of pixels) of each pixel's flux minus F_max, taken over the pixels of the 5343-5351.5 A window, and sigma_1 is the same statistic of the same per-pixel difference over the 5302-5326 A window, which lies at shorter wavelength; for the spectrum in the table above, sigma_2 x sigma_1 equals 0.20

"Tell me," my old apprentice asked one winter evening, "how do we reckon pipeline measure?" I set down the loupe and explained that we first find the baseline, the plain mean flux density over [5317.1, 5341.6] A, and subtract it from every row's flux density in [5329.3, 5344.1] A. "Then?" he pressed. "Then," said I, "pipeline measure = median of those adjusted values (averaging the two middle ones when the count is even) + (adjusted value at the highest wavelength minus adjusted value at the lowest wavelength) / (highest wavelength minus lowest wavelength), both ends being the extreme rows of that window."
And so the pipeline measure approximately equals -0.05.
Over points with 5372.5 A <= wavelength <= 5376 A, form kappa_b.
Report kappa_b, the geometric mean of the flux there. 2.79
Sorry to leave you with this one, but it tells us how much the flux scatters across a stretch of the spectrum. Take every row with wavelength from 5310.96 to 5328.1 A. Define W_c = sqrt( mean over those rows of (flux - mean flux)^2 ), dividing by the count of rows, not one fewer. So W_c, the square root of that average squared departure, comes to 0.20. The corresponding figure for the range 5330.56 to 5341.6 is 0.16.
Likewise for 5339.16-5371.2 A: 0.28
